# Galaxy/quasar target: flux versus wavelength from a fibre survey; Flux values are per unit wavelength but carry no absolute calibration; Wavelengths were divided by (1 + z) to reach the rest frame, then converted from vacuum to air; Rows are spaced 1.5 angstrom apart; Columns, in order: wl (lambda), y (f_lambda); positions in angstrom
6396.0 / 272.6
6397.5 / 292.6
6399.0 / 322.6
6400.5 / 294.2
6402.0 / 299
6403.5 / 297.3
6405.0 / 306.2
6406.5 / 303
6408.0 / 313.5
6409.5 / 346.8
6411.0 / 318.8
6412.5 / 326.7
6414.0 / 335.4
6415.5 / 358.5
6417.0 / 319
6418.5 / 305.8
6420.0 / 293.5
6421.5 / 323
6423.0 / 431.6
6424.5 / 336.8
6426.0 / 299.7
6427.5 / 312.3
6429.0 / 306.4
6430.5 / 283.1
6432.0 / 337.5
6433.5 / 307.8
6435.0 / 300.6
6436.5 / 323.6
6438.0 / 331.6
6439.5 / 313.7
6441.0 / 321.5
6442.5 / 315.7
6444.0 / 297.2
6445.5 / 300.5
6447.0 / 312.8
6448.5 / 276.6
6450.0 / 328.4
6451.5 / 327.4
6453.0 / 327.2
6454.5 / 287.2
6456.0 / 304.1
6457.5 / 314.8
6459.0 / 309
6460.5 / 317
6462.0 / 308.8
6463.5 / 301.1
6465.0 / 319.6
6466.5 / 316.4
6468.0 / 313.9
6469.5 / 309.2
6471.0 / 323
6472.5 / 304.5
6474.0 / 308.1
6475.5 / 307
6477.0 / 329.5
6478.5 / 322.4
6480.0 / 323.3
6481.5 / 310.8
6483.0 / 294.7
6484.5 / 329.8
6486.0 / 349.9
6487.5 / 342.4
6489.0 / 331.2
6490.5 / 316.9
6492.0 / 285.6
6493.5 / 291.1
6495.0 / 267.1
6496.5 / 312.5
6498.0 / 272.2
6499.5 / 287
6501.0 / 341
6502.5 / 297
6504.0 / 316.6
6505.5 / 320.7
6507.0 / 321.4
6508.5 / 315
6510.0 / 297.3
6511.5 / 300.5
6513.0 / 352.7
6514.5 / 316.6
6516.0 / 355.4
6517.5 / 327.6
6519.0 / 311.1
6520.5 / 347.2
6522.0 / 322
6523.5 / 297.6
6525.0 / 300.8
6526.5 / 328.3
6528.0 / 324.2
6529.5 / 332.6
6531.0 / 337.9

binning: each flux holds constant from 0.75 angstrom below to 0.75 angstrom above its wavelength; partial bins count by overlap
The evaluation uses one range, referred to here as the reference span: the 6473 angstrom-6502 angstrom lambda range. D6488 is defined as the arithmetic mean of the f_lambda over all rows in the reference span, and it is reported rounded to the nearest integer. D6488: 312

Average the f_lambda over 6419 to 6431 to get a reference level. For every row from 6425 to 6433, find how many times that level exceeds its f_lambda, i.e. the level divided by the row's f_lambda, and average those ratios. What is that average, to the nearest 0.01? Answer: 1.05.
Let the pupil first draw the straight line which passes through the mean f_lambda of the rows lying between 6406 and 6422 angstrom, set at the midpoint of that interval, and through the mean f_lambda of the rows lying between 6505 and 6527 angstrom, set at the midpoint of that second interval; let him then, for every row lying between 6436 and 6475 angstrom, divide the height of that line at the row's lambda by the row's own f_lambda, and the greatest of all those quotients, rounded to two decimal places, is 1.16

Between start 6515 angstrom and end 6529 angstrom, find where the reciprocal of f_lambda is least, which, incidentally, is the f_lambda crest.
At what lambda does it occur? 6516.0 angstrom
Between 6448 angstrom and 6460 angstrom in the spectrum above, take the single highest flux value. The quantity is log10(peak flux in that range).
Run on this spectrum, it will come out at 2.52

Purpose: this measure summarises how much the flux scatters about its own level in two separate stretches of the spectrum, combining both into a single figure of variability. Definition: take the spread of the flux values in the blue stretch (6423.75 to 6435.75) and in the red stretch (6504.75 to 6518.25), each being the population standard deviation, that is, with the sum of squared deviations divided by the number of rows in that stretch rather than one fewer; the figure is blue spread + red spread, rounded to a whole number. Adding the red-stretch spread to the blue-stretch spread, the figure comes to 36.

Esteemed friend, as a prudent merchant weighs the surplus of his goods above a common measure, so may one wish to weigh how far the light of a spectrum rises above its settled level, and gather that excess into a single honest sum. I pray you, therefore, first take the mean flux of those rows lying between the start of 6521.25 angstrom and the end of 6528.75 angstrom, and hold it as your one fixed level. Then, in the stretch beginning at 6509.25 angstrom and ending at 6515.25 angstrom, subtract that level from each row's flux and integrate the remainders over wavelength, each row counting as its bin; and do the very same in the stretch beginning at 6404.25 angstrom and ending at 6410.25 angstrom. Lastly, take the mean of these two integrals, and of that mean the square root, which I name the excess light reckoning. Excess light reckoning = 3.9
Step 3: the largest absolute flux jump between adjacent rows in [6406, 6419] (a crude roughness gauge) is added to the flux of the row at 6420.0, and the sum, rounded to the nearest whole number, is 333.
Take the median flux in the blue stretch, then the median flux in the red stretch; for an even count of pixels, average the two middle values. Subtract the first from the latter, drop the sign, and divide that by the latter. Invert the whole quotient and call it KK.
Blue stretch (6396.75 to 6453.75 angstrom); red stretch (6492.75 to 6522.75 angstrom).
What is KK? 144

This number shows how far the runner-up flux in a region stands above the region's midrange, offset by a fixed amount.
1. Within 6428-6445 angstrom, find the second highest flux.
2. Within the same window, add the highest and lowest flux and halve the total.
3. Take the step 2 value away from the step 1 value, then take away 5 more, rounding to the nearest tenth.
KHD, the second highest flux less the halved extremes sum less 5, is 16.3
